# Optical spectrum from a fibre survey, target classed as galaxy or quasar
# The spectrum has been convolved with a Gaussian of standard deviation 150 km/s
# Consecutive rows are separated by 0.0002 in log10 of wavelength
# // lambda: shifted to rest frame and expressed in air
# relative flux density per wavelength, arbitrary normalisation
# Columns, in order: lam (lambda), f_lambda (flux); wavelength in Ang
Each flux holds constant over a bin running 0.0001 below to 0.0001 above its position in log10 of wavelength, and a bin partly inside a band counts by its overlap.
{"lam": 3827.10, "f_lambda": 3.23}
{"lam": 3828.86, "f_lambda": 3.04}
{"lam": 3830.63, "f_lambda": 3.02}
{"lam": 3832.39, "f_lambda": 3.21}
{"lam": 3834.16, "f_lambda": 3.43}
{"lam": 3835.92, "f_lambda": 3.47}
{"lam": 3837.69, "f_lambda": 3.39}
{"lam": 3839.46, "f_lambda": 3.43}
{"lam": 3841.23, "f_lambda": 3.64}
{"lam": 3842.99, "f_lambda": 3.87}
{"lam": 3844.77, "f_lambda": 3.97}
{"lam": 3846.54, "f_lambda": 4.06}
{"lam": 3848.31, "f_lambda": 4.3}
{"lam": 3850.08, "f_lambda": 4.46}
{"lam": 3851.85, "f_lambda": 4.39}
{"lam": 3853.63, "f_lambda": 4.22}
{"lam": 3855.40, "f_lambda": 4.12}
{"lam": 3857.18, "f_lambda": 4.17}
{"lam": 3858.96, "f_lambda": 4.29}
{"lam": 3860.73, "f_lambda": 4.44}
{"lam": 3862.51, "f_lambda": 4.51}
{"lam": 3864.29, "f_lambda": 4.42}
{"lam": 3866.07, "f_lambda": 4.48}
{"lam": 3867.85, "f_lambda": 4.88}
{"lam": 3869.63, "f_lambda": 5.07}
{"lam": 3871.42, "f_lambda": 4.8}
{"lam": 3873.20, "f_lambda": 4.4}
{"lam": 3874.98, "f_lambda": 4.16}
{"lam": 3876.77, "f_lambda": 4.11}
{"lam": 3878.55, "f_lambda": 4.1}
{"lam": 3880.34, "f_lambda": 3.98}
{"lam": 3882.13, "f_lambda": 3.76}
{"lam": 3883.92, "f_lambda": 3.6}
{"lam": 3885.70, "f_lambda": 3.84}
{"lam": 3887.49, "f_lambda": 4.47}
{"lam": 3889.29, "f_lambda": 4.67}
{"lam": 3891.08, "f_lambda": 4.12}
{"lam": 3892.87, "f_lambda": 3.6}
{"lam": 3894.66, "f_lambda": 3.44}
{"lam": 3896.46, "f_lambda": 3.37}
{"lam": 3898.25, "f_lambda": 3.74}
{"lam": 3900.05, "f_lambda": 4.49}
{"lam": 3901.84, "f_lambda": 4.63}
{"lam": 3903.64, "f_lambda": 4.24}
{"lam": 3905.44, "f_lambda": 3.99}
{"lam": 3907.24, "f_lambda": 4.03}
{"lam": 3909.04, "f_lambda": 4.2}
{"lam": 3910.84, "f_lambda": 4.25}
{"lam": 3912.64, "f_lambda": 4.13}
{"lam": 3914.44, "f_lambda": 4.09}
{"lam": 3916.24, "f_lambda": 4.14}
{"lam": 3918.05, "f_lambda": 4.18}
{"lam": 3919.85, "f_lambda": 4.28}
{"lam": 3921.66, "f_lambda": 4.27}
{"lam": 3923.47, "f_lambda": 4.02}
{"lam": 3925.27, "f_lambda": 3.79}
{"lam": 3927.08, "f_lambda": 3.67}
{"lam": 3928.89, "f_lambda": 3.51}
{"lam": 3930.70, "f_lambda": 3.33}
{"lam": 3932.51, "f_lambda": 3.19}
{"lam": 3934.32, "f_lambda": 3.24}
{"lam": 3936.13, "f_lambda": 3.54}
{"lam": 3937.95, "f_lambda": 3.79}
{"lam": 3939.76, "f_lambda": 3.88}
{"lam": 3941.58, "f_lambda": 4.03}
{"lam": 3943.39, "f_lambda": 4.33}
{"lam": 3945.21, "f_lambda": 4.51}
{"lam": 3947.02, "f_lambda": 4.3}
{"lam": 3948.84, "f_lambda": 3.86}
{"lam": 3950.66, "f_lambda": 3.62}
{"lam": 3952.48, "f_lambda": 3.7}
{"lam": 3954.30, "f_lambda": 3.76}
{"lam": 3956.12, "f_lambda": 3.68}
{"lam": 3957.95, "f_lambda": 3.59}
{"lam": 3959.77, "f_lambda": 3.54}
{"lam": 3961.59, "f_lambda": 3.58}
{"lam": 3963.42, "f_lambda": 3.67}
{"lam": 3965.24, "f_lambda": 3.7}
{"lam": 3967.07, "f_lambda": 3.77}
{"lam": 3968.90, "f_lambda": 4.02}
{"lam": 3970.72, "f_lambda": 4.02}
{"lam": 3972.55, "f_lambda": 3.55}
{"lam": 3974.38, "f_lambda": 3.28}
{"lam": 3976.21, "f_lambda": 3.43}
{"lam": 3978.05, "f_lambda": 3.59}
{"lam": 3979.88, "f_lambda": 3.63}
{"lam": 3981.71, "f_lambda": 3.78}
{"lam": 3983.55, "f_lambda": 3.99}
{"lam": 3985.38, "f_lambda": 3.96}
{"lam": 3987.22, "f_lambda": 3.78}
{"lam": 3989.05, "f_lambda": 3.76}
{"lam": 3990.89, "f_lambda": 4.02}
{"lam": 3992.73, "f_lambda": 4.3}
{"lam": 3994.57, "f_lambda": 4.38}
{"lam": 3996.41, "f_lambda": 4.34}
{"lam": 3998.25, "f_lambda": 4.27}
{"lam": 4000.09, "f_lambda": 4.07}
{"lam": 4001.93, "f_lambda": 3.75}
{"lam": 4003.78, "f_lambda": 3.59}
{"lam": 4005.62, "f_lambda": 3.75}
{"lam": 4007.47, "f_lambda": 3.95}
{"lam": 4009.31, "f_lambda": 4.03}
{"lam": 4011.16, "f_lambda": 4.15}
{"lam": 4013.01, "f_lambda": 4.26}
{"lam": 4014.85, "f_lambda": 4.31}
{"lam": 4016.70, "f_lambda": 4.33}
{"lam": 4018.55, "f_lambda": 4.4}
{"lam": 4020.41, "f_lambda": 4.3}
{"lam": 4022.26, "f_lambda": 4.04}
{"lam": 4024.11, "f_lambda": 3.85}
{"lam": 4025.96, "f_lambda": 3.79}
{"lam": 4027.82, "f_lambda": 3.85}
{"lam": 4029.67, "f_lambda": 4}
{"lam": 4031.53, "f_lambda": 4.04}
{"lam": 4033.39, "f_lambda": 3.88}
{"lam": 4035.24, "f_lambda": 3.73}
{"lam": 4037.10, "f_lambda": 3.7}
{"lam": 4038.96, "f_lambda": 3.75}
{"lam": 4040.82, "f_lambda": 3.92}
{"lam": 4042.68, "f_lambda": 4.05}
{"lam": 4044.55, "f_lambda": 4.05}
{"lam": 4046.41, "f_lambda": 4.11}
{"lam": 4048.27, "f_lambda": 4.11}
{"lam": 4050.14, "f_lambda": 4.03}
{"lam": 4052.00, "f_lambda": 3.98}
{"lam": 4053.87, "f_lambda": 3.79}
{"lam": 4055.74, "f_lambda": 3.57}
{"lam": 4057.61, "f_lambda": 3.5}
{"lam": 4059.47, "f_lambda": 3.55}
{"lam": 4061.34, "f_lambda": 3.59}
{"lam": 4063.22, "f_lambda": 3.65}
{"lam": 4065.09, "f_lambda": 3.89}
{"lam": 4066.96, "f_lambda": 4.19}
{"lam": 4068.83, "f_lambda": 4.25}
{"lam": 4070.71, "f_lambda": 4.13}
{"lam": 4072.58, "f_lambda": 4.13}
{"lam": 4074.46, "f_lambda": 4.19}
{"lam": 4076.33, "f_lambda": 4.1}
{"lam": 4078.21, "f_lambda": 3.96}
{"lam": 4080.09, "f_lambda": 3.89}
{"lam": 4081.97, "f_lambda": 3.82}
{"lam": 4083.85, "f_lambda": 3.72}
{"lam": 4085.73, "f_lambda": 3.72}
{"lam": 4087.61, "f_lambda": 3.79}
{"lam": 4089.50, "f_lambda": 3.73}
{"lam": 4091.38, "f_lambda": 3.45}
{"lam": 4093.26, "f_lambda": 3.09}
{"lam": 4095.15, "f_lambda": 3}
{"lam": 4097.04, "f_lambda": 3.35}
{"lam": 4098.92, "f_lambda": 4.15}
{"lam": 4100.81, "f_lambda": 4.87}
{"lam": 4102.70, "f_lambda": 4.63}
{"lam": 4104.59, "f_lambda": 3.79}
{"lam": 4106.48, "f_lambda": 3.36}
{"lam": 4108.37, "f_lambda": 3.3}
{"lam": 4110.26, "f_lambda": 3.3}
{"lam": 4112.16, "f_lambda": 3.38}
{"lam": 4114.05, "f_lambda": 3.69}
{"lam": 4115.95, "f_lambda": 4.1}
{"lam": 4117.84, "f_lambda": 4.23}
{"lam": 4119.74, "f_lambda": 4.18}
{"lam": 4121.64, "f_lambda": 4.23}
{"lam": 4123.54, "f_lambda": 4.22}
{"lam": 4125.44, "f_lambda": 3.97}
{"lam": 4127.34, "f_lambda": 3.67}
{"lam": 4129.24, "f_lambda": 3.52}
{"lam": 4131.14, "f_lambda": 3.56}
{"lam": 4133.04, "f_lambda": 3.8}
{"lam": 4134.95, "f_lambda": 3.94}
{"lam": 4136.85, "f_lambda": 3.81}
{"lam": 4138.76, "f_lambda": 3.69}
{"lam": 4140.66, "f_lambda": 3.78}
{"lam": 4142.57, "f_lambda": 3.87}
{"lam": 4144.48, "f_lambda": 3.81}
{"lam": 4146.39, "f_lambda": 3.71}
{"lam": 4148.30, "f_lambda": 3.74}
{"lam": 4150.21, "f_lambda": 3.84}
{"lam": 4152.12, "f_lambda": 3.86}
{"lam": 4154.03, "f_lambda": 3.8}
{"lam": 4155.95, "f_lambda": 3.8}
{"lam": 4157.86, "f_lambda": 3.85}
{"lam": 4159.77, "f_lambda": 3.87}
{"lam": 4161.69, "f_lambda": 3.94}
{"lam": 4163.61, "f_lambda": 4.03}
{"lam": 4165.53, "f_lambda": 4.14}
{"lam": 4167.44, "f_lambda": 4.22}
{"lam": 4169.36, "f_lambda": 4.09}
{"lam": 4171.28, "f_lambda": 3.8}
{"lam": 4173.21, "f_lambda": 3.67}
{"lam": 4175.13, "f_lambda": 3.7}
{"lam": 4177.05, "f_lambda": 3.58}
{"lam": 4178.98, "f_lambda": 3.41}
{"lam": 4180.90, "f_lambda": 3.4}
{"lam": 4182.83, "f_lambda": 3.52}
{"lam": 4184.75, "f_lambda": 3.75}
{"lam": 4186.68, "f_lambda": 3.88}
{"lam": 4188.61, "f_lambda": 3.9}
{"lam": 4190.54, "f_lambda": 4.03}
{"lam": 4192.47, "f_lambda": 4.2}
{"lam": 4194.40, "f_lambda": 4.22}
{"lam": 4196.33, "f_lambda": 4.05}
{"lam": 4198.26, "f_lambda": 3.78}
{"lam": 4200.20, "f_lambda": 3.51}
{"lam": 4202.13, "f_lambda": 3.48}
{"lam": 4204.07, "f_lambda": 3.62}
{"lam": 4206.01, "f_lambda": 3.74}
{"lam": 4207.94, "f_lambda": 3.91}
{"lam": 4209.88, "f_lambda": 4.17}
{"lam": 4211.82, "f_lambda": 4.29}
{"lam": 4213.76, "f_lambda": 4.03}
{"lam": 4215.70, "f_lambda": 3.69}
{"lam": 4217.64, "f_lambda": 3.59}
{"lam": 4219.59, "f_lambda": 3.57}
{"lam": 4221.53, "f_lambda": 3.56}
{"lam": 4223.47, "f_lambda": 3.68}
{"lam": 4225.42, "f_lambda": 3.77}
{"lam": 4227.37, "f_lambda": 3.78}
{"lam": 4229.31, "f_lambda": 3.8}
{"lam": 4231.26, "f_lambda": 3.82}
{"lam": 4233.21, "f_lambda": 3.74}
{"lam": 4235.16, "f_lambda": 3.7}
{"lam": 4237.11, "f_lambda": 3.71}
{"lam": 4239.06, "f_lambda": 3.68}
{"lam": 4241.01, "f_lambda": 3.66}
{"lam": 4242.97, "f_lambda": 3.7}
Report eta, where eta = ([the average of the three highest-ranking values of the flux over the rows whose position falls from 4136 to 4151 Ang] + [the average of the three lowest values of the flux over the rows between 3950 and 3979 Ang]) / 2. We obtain 3.63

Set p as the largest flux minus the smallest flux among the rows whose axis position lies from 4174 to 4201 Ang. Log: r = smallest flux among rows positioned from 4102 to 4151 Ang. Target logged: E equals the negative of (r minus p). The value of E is -2.5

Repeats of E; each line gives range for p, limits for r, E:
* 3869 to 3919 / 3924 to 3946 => -1.5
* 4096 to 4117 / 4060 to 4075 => -2.0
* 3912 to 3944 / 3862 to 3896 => -2.3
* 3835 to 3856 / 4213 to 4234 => -2.5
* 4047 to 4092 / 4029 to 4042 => -2.9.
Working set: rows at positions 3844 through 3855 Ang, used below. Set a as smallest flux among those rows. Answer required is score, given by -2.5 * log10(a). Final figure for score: -1.50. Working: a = 3.97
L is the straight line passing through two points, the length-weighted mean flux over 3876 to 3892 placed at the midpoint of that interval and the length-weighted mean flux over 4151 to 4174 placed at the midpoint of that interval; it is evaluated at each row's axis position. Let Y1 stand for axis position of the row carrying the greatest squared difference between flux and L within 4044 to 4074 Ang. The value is 4057.61 Ang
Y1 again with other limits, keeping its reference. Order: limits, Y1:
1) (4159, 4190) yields 4180.90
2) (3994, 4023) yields 4003.78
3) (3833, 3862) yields 3837.69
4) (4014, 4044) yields 4018.55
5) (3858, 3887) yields 3869.63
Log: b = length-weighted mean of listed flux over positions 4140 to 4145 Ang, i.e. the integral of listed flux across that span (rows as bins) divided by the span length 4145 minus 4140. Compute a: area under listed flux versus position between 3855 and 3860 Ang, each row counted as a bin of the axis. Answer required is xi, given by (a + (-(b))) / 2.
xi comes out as 8.61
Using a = 21.0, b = 3.82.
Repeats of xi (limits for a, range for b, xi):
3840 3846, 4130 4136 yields 9.57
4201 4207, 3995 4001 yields 8.72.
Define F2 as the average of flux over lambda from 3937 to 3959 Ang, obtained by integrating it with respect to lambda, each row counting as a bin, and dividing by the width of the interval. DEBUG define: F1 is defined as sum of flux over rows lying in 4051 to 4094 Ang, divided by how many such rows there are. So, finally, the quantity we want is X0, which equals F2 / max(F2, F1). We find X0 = 1.00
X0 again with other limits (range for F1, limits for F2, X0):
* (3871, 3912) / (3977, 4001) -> 0.98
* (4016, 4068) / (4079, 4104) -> 0.97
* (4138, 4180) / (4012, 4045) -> 1.00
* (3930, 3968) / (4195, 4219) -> 1.00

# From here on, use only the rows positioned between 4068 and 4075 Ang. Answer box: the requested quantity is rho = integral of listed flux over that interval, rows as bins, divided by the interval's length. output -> 4.17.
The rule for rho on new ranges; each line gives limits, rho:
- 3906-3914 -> 4.14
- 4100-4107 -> 4.20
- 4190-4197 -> 4.14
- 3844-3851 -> 4.21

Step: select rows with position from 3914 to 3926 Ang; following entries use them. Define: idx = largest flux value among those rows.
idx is 4.28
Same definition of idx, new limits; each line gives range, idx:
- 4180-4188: 3.88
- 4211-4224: 4.29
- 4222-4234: 3.82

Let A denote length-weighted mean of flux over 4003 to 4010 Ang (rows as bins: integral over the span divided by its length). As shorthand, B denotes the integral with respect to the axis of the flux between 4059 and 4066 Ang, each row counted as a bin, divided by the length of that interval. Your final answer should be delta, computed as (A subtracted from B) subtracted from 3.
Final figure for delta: 3.16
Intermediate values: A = 3.83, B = 3.67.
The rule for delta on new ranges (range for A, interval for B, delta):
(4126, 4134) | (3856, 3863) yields 2.32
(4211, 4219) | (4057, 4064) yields 3.30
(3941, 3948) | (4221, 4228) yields 3.60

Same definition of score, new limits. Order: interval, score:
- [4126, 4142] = -1.37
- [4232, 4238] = -1.42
